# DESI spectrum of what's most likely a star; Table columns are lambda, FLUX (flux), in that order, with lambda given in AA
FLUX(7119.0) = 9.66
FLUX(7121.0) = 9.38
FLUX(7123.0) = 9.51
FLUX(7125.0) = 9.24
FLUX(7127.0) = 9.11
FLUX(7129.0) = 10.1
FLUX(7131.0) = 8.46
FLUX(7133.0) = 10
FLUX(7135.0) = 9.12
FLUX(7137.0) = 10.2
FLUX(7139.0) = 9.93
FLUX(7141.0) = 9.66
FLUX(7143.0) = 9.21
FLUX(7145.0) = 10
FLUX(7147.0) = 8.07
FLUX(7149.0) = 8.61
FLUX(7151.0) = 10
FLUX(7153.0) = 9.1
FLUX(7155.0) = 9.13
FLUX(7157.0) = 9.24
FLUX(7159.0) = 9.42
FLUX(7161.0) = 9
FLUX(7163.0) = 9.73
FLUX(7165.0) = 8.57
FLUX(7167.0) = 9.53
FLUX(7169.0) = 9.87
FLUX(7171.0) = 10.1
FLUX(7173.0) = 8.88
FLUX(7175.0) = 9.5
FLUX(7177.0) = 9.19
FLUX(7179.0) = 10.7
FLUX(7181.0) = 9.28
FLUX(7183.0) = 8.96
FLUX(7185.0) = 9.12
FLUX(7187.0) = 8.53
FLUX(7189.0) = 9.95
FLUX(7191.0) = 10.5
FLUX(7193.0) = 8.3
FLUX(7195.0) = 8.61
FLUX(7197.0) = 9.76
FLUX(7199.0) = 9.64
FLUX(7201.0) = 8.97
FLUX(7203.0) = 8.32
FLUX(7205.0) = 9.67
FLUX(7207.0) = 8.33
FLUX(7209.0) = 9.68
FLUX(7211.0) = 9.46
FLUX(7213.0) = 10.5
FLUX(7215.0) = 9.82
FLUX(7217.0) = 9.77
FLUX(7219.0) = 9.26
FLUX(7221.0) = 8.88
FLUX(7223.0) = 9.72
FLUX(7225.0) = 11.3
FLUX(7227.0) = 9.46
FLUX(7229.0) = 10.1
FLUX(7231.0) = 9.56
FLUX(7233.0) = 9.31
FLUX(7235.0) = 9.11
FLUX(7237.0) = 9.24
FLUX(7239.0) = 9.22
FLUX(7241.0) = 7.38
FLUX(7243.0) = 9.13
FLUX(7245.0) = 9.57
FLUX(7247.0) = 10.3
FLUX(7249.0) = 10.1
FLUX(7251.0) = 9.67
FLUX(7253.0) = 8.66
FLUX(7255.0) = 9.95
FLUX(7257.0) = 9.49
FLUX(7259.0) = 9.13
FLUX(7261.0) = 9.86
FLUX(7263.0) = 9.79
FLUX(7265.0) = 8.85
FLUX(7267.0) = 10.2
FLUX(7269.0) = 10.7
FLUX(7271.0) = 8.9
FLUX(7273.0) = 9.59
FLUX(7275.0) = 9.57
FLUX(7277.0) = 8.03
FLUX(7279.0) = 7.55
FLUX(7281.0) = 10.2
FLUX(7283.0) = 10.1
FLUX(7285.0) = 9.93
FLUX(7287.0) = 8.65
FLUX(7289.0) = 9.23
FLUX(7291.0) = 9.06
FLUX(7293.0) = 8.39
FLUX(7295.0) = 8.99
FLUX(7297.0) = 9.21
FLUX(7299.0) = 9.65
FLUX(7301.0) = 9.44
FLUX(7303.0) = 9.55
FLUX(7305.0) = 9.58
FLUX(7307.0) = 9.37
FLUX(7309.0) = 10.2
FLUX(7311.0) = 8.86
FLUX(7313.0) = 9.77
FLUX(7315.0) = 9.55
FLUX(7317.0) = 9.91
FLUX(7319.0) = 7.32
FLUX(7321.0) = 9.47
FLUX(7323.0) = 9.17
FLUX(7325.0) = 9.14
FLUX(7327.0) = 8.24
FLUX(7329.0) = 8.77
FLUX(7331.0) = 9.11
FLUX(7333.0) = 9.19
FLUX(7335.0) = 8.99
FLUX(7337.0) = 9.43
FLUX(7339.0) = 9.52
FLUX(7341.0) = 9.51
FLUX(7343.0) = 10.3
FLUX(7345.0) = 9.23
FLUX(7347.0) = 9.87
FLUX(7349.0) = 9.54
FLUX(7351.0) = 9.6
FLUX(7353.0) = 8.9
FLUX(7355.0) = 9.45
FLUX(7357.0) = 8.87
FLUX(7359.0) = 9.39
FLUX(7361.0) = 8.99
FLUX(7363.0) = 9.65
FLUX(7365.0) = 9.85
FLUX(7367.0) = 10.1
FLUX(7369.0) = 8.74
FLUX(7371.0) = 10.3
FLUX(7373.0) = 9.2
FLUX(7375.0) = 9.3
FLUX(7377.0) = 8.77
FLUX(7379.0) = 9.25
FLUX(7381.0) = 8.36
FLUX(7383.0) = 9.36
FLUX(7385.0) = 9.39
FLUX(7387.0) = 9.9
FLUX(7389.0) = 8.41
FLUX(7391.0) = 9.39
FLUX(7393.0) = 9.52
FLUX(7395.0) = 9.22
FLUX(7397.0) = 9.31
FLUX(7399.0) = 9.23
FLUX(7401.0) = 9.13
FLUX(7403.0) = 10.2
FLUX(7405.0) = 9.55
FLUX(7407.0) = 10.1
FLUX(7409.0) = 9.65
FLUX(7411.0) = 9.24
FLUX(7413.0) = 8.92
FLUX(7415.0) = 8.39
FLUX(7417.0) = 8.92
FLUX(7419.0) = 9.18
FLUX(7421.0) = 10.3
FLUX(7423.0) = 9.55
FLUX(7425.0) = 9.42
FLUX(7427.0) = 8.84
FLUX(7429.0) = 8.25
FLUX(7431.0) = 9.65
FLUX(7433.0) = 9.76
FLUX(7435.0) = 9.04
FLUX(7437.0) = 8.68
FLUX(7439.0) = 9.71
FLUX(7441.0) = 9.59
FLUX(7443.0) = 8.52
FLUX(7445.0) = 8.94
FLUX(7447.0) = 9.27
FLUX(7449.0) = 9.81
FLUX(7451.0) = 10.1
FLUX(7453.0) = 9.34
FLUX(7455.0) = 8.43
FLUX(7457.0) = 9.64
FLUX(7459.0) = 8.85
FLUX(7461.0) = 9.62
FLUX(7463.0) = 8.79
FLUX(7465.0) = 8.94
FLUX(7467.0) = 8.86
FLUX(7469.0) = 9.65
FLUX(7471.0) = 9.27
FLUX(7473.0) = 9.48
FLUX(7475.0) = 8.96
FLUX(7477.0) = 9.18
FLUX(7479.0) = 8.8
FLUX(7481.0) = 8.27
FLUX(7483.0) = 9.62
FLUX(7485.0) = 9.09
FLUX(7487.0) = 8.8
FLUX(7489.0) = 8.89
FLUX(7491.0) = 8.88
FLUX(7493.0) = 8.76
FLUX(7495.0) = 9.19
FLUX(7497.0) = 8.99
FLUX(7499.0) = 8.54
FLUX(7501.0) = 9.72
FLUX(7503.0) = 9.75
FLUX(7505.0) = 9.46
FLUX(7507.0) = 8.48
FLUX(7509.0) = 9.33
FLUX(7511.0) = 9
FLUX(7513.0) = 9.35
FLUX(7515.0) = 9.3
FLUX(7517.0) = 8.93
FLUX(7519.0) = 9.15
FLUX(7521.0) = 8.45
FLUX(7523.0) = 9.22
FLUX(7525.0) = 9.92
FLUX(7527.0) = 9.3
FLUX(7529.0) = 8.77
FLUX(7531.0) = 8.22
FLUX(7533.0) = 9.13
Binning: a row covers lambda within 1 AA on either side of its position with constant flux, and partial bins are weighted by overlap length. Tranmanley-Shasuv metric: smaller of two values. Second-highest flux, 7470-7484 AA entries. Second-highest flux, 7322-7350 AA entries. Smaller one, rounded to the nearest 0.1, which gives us 9.5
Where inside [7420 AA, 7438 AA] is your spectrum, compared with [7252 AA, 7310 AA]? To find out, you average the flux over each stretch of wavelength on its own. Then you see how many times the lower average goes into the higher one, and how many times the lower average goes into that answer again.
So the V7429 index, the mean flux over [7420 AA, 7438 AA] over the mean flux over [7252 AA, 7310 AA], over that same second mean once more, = 0.106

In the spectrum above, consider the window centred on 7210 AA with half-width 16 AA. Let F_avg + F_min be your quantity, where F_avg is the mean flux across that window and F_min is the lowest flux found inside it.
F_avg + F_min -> 17.8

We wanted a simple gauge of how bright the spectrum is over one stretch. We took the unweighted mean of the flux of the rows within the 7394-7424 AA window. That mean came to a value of 9.39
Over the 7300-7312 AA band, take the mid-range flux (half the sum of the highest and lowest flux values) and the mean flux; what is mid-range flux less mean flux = 0.03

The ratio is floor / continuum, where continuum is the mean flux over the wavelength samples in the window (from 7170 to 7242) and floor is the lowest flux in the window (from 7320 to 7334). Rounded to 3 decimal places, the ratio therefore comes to 0.877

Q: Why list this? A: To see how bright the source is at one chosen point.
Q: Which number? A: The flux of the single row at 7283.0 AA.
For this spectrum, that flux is 10.1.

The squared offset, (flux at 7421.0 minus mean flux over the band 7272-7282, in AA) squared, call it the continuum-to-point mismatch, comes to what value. 1.72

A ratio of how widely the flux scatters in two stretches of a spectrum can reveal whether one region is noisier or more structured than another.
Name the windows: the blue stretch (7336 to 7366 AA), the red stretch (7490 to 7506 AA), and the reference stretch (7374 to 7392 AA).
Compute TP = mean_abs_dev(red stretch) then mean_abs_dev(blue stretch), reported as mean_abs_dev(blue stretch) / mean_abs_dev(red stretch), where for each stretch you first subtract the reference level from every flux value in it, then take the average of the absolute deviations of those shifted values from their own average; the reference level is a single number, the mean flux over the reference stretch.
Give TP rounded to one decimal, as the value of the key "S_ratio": 0.7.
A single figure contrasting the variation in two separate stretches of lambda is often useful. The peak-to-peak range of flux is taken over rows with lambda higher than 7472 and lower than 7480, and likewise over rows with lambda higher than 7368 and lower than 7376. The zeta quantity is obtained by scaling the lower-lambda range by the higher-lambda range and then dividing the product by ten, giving 0.11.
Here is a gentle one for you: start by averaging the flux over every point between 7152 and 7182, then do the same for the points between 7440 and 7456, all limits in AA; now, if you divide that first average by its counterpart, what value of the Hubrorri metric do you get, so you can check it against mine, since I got 1.02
